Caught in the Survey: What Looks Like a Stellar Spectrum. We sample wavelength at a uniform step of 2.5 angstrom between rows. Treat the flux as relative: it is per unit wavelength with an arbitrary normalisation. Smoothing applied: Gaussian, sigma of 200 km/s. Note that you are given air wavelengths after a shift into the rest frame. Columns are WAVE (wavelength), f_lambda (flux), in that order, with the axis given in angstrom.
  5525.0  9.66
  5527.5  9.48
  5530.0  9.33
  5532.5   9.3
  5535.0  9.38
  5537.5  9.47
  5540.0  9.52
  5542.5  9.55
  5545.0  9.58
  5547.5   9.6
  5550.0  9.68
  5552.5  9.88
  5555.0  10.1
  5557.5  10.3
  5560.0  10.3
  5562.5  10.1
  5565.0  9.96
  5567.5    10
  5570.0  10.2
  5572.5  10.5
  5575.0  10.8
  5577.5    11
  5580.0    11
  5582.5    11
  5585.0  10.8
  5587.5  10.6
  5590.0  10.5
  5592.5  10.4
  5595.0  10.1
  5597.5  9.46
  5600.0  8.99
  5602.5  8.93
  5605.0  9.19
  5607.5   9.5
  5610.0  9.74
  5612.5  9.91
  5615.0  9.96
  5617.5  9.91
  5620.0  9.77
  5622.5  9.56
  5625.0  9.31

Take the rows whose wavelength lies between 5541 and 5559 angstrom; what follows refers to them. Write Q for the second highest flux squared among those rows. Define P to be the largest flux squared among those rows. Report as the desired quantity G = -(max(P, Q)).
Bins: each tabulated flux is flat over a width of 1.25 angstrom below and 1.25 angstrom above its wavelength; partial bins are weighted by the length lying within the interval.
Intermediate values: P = 106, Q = 102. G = -106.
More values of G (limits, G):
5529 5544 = -91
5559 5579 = -121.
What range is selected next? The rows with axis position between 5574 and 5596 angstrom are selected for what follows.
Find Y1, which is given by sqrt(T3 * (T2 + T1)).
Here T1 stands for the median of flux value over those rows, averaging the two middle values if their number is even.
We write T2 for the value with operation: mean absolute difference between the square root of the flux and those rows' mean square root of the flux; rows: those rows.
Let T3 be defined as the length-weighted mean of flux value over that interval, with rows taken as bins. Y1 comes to 10.8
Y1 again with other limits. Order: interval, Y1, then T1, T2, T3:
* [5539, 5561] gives 9.8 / 9.7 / 0.044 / 9.8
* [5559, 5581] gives 10.4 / 10.3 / 0.054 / 10.4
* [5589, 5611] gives 9.6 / 9.5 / 0.077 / 9.6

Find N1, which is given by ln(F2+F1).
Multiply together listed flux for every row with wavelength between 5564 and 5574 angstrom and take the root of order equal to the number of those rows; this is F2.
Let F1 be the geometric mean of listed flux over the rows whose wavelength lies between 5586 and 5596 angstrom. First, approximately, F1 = 10.40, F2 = 10.2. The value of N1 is 3.02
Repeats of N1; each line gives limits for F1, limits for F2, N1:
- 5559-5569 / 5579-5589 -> 3.04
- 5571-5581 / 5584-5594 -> 3.06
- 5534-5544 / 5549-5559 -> 2.97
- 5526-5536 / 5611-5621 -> 2.96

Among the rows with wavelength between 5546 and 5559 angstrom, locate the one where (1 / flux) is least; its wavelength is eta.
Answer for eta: 5557.5 angstrom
